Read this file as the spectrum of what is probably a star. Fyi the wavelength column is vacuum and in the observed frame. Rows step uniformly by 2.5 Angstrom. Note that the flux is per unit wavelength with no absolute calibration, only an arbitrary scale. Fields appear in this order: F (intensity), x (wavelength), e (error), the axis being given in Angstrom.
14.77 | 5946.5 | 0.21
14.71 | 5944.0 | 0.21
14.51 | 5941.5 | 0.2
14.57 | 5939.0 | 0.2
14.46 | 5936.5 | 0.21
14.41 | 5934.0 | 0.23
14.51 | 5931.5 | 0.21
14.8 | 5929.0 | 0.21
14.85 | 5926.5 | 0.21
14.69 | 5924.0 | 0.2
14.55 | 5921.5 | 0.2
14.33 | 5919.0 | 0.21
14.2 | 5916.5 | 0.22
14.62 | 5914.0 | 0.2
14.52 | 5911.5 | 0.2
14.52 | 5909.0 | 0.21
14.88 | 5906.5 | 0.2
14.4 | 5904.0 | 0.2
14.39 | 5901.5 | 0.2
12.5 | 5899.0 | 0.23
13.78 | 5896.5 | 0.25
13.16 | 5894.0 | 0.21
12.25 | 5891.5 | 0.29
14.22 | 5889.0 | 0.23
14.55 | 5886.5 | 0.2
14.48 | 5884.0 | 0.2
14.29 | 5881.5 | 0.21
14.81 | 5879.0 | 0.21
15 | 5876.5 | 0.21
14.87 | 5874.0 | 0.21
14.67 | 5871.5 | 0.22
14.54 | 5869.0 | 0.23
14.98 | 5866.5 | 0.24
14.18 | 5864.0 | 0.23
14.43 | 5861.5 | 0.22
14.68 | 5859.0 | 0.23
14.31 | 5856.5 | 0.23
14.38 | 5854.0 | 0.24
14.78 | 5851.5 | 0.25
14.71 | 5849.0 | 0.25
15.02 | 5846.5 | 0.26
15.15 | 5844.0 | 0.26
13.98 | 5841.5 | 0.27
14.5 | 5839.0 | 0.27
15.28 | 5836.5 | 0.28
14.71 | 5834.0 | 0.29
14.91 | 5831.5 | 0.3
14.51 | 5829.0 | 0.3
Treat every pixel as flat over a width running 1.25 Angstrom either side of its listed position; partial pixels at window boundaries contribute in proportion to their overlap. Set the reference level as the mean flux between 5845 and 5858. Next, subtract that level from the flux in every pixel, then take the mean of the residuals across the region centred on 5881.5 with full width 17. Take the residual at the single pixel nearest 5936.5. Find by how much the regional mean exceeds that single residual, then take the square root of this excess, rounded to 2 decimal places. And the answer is 0.38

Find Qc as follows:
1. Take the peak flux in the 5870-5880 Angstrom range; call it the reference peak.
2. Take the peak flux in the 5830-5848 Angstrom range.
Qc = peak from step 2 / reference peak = 1.019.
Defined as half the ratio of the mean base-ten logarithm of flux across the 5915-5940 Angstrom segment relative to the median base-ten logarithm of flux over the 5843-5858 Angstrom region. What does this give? 0.497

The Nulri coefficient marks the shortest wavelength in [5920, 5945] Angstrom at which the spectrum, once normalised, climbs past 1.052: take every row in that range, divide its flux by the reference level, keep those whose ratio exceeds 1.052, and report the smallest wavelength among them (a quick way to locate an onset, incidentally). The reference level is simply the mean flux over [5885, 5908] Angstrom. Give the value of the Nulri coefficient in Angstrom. 5921.5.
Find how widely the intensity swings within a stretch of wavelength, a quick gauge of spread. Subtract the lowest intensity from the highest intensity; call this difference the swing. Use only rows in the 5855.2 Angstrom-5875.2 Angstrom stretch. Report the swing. 0.8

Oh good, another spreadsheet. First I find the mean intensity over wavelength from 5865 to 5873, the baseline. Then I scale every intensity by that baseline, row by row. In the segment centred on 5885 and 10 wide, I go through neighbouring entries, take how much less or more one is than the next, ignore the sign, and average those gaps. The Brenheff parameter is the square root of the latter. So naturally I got 0.116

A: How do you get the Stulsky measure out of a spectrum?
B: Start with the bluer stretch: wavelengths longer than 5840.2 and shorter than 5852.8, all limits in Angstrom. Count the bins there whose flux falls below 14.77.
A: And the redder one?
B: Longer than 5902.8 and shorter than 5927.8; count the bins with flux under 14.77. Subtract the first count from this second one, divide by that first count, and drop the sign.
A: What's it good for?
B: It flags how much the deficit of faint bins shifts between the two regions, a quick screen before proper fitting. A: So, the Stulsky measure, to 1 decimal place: 3.0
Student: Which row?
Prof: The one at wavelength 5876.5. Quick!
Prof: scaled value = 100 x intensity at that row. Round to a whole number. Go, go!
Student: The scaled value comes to 1500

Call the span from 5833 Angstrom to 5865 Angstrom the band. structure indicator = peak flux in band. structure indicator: 15.28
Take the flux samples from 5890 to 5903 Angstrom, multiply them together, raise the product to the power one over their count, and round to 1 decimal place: 13.2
